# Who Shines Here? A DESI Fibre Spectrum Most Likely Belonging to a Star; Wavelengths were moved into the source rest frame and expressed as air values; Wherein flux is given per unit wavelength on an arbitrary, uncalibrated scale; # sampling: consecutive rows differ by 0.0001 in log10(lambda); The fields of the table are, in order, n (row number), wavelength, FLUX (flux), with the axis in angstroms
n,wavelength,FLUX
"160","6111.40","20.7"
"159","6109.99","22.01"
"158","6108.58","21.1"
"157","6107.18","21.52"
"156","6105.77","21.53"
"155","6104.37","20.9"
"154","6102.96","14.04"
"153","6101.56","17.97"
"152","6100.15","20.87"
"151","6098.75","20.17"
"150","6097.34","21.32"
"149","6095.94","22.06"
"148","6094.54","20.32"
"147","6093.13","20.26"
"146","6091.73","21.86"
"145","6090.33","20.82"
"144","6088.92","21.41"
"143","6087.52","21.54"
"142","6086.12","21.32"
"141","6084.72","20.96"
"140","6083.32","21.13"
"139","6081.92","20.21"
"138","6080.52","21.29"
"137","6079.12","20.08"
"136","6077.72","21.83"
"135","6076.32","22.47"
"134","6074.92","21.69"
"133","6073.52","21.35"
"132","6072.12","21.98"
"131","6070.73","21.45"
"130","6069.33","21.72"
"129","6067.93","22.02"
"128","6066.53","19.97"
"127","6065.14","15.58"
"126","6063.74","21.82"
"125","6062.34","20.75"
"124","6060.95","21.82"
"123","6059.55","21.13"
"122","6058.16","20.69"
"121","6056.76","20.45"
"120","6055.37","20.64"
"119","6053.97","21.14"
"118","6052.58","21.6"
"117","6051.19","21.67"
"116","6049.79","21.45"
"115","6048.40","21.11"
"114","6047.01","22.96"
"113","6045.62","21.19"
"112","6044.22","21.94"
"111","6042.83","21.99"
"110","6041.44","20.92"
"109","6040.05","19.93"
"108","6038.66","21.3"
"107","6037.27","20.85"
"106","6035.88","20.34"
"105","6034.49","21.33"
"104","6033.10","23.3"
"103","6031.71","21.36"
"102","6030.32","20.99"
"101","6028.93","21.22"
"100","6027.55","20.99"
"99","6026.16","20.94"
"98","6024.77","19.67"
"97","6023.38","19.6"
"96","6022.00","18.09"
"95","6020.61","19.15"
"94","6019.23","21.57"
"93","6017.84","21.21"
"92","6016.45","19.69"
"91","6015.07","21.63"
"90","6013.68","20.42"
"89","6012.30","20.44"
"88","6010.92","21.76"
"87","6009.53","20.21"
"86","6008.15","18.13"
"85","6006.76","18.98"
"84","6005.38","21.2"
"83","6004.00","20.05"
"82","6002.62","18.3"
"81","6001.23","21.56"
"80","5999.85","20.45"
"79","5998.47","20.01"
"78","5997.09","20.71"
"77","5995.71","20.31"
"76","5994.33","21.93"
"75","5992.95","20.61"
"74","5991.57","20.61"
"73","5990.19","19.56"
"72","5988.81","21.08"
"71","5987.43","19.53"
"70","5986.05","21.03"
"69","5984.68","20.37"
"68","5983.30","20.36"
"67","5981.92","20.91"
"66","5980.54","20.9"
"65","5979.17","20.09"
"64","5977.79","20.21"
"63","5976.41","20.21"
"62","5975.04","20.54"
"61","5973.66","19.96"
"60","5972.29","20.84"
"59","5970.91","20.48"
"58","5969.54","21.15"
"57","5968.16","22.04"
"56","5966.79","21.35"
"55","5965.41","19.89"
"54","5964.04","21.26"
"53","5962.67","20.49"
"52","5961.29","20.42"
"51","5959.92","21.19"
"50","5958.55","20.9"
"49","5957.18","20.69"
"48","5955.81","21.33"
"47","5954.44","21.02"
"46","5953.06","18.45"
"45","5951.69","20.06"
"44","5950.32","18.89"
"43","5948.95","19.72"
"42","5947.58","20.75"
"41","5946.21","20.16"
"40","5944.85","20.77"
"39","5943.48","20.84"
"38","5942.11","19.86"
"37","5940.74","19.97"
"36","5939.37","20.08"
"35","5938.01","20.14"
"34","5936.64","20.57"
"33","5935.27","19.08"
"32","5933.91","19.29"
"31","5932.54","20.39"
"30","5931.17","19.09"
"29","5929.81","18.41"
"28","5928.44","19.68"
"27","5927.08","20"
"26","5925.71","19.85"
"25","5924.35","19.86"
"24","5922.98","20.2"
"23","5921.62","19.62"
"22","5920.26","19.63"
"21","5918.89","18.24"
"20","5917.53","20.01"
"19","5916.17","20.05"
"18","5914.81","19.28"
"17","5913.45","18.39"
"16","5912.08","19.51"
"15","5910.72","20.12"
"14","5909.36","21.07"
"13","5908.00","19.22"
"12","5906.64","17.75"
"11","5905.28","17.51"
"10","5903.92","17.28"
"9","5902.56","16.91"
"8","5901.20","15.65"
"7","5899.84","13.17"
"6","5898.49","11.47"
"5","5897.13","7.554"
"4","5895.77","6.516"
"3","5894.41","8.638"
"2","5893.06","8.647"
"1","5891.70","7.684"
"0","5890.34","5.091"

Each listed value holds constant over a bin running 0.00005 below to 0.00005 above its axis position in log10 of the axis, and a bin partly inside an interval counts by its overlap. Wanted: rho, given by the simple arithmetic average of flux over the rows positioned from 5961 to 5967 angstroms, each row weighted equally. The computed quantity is 20.7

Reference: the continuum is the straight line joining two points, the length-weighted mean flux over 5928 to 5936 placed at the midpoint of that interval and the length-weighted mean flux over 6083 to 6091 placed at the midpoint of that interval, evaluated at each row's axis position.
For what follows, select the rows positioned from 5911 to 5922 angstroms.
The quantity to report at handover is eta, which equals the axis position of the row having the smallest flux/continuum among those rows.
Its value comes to 5918.89 angstroms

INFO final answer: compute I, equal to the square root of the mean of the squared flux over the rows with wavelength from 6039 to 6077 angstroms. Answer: 21.2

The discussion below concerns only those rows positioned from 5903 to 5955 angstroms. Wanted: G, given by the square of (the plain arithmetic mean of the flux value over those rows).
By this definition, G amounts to 384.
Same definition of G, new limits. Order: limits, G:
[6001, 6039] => 421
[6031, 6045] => 455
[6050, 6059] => 442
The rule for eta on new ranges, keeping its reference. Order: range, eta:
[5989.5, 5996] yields 5990.19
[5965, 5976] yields 5973.66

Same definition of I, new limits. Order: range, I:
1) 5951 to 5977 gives 20.7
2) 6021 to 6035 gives 20.8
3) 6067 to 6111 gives 21.0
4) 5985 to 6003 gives 20.5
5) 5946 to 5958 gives 20.1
